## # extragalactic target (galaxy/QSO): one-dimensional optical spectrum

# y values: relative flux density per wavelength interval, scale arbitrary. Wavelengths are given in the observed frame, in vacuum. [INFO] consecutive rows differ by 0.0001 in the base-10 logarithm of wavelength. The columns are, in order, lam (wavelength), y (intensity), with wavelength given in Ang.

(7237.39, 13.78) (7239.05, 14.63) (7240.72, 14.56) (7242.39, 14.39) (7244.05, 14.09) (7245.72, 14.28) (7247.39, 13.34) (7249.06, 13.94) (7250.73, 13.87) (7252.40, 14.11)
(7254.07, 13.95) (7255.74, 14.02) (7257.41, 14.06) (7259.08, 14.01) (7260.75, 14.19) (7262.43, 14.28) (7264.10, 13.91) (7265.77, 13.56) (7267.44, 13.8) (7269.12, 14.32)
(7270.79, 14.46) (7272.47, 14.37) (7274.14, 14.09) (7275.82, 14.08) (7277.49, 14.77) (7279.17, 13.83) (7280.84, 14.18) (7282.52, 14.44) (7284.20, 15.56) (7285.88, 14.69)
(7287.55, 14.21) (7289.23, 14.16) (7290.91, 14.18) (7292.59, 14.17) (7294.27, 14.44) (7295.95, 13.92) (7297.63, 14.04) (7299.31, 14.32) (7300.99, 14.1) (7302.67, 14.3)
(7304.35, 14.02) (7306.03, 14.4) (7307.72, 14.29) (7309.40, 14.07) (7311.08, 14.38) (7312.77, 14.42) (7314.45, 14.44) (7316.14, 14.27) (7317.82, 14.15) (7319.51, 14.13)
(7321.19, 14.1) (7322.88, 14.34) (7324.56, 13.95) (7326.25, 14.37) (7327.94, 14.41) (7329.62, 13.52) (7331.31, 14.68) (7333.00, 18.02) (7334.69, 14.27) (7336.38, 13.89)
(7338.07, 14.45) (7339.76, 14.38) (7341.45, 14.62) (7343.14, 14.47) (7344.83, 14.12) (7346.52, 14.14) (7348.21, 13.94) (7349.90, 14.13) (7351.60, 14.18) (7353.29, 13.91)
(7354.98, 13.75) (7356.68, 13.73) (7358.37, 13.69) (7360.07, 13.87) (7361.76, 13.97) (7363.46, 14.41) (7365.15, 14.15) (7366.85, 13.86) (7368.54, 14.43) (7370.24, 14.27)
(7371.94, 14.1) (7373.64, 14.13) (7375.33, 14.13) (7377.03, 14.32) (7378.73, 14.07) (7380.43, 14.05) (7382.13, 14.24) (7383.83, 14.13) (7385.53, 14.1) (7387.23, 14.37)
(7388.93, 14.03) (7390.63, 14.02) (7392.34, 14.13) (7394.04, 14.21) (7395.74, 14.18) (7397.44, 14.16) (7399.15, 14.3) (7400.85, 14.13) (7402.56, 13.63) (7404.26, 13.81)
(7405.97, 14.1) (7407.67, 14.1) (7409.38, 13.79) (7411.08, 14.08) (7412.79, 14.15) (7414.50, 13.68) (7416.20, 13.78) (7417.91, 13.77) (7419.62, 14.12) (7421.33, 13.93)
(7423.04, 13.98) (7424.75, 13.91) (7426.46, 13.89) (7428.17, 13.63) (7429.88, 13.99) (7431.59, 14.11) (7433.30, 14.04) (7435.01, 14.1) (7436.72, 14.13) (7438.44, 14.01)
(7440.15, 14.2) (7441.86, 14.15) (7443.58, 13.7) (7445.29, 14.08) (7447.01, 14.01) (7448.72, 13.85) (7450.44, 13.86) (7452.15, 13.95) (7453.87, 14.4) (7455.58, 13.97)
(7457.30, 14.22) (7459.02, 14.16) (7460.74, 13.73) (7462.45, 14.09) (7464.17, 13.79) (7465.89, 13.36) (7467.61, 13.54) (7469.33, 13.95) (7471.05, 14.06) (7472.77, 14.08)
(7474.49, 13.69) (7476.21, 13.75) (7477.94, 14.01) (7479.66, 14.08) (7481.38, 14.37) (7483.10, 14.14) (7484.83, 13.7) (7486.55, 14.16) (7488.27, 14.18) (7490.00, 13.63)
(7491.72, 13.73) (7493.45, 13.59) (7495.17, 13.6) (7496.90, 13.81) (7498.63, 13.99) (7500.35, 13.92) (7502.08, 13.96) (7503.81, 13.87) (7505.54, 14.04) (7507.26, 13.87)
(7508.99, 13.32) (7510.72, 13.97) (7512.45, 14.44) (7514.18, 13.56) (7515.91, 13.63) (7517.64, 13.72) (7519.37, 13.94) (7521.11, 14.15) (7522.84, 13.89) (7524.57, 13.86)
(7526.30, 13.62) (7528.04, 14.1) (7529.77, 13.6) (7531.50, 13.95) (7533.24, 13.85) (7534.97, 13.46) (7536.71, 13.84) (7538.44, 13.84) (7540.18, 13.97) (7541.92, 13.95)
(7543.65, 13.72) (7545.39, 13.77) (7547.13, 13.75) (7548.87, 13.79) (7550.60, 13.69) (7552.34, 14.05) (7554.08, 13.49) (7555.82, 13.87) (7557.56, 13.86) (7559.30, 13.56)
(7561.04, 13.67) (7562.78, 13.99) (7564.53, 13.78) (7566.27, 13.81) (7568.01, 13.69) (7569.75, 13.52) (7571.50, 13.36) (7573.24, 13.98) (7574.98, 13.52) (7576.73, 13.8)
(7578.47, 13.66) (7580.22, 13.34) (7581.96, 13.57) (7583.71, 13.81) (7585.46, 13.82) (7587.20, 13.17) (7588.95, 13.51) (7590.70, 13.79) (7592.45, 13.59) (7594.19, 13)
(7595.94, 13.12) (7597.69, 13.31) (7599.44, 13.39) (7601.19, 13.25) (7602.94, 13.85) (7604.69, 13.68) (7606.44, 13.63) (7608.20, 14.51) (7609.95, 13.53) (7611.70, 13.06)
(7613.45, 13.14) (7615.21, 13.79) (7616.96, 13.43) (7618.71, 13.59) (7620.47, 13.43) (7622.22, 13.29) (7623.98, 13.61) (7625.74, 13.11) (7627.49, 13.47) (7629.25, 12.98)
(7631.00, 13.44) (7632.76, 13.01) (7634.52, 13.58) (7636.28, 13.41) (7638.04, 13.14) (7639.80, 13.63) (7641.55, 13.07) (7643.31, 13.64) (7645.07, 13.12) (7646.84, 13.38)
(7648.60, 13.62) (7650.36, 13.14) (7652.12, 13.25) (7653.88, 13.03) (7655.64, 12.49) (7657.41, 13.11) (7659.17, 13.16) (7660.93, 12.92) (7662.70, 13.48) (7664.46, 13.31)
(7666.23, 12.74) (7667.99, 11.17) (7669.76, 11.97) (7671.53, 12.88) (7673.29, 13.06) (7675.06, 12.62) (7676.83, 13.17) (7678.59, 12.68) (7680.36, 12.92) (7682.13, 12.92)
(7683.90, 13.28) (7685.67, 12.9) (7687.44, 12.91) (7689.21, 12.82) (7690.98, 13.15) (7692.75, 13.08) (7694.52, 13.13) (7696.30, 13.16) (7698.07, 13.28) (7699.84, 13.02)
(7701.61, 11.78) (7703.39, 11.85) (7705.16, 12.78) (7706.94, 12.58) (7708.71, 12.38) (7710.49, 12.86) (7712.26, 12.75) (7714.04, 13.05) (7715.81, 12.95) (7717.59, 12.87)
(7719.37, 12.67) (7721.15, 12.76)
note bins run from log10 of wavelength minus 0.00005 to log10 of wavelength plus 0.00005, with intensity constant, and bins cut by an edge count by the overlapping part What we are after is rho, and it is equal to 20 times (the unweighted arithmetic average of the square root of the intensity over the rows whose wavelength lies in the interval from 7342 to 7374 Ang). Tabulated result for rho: 75.0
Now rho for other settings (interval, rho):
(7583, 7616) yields 73.5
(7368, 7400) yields 75.3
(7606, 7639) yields 73.3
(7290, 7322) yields 75.4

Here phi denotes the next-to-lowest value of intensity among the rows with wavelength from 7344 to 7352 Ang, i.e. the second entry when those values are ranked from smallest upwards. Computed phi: 14.12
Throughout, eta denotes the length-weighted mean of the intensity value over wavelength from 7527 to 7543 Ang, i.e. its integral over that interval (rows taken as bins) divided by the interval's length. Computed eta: 13.84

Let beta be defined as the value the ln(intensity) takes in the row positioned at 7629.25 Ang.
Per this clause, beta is 2.56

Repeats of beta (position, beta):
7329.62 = 2.60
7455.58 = 2.64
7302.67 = 2.66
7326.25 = 2.67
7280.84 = 2.65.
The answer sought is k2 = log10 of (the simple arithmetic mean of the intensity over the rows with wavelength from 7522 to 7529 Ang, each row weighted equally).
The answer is 1.14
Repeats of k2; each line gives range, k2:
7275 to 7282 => 1.15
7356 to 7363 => 1.14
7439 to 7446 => 1.15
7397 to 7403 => 1.15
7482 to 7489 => 1.15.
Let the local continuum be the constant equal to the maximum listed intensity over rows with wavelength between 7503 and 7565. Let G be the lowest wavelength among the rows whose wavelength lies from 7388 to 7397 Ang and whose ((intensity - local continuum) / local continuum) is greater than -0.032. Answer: 7388.93 Ang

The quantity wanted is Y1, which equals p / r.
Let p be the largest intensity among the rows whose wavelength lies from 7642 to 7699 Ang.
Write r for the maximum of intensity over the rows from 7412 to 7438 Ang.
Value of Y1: 0.96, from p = 13.64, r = 14.15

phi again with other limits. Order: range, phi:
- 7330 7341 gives 14.27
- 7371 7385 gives 14.07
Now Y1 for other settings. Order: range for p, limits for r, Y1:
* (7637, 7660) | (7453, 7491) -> 0.95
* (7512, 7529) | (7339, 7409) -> 0.99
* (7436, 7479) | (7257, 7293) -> 0.93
